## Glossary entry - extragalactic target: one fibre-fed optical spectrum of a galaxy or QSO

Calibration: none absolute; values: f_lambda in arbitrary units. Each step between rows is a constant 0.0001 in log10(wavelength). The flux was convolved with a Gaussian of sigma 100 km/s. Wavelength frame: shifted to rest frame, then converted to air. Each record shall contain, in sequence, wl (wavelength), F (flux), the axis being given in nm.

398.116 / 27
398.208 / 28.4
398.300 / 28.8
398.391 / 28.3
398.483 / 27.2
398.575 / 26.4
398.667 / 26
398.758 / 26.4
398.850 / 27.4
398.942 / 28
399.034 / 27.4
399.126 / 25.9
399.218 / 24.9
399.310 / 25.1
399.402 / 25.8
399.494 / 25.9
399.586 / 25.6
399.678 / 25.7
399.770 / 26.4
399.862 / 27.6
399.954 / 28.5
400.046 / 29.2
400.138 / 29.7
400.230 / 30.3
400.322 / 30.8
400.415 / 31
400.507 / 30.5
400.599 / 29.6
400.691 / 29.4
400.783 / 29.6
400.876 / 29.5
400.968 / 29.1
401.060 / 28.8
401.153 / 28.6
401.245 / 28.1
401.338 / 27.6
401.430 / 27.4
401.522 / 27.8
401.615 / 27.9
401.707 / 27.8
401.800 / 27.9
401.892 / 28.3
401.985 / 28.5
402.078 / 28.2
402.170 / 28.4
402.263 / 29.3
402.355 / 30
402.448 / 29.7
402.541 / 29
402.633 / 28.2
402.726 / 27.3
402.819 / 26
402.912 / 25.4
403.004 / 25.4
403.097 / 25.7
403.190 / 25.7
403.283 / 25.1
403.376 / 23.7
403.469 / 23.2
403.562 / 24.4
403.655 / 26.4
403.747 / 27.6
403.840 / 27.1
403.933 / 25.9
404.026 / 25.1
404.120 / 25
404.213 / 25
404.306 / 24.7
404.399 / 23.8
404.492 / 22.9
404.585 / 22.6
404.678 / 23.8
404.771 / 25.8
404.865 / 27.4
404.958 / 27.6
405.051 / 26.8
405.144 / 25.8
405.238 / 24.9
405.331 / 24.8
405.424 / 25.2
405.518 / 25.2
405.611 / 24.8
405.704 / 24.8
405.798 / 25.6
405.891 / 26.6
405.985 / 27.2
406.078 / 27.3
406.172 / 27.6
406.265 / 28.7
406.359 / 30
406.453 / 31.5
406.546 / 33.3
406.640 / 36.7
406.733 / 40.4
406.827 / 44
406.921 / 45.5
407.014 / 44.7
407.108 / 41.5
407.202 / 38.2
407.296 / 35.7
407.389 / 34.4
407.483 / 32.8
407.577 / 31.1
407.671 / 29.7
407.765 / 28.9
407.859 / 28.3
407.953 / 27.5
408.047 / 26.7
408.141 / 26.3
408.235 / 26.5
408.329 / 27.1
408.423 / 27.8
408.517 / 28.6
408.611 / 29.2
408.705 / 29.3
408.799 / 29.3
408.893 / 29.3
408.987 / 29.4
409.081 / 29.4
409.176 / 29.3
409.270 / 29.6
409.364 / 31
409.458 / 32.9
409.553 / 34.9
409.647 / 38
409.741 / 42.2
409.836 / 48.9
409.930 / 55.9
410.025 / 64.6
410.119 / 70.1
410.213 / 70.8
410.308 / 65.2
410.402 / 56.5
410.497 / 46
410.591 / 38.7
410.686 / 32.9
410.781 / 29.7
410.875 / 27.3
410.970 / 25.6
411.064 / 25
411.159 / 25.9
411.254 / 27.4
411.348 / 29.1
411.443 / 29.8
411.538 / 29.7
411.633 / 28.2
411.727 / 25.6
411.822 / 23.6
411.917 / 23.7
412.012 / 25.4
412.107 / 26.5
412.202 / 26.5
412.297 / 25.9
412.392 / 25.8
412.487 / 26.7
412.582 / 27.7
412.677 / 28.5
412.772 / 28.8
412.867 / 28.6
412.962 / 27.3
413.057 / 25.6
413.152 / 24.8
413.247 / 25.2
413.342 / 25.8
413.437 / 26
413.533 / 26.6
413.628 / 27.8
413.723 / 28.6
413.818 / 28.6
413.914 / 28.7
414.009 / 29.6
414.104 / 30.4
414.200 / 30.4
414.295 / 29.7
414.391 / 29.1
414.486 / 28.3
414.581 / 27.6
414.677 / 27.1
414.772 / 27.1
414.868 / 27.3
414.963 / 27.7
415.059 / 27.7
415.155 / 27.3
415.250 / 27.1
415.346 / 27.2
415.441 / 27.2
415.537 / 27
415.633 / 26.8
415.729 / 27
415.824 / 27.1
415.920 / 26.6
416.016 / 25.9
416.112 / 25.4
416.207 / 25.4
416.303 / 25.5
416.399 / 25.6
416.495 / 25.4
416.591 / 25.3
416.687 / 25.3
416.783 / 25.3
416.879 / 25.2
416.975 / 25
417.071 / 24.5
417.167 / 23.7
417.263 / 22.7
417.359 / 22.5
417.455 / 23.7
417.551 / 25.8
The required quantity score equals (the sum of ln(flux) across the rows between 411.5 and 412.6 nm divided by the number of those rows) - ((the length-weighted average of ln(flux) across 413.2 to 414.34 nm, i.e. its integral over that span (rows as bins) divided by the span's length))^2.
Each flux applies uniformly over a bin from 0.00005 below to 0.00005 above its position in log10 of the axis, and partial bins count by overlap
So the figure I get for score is -7.85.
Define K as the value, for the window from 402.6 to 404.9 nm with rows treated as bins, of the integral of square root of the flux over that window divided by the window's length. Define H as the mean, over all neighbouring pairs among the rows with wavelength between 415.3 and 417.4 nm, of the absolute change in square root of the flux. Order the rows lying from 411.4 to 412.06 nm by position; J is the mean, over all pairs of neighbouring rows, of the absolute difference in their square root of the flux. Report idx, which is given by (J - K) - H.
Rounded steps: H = 0.027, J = 0.13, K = 5.03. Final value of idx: -4.92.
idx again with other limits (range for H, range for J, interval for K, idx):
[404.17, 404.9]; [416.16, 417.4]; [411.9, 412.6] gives -5.18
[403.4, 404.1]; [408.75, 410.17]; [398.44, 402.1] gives -5.18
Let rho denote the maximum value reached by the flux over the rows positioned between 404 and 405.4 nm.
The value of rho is 27.6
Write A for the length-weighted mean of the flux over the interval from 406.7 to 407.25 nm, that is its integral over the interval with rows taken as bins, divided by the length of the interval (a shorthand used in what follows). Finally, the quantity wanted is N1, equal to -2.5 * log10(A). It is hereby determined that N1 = -4.07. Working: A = 42.4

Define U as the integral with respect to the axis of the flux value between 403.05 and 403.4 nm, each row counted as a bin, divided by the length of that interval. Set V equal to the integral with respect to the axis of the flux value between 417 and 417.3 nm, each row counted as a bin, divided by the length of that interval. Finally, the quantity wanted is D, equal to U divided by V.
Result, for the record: 1.05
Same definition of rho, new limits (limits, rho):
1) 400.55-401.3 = 29.6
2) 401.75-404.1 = 30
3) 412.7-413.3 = 28.8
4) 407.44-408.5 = 32.8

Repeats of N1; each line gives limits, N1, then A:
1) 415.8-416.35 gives -3.53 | 25.9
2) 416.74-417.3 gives -3.47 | 24.4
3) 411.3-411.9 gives -3.60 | 27.5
